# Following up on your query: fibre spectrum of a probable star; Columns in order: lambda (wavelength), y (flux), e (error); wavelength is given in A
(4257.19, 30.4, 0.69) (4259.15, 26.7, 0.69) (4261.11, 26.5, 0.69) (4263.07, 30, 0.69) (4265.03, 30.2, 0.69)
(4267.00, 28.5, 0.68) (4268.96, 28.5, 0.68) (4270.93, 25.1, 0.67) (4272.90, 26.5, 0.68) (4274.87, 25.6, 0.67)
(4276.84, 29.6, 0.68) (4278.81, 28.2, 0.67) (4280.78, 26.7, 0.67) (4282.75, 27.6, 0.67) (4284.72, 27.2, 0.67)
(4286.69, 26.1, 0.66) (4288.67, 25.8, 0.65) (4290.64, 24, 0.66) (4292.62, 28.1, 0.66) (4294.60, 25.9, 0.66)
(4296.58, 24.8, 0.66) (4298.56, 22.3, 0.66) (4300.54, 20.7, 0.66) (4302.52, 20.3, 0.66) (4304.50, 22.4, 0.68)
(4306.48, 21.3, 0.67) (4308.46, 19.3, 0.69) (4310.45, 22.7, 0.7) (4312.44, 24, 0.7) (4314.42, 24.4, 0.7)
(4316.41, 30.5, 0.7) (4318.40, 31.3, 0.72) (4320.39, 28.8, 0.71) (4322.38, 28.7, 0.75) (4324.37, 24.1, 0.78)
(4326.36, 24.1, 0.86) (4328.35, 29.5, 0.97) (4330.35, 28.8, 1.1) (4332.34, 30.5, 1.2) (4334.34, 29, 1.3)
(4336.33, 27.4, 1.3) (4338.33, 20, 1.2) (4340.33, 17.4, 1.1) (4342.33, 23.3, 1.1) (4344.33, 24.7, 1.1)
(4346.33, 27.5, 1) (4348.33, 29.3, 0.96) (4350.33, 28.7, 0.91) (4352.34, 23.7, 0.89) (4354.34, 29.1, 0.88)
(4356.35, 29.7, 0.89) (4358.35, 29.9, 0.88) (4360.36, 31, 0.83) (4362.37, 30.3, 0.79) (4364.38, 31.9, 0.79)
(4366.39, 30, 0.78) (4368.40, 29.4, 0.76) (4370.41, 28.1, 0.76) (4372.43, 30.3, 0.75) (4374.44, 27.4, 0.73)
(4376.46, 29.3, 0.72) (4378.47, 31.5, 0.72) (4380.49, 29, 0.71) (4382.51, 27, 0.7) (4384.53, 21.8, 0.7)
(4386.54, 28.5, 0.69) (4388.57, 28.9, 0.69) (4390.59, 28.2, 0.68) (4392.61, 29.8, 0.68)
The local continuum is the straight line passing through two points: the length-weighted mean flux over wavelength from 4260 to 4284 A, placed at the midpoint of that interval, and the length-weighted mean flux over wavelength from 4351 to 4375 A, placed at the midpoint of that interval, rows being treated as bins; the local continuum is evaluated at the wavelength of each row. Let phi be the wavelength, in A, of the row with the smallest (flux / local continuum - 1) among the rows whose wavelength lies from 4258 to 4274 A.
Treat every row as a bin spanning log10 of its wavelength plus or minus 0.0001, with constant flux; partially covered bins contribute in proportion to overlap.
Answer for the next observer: 4270.93 A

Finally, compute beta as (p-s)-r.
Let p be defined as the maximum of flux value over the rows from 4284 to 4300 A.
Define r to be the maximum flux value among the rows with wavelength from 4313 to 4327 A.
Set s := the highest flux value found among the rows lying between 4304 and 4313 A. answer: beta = -27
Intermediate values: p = 28.1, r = 31.3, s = 24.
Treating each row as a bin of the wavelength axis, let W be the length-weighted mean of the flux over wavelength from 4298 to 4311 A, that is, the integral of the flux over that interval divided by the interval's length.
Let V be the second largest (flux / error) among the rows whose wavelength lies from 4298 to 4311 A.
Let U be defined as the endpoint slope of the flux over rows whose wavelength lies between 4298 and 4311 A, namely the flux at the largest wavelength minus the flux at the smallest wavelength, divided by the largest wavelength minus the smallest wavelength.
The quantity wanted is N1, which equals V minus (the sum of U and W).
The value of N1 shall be 11.7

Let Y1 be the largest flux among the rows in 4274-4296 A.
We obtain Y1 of 29.6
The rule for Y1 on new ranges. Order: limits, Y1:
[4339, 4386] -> 31.9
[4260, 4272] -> 30.2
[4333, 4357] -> 29.7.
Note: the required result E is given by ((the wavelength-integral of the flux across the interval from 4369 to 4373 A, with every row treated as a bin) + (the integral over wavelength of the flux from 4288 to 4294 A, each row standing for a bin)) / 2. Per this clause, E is 136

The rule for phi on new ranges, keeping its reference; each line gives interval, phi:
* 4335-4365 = 4340.33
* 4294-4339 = 4308.46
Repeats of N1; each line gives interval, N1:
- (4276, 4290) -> 15.2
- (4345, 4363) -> 8.5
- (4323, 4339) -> 3.8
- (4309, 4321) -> 16.3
